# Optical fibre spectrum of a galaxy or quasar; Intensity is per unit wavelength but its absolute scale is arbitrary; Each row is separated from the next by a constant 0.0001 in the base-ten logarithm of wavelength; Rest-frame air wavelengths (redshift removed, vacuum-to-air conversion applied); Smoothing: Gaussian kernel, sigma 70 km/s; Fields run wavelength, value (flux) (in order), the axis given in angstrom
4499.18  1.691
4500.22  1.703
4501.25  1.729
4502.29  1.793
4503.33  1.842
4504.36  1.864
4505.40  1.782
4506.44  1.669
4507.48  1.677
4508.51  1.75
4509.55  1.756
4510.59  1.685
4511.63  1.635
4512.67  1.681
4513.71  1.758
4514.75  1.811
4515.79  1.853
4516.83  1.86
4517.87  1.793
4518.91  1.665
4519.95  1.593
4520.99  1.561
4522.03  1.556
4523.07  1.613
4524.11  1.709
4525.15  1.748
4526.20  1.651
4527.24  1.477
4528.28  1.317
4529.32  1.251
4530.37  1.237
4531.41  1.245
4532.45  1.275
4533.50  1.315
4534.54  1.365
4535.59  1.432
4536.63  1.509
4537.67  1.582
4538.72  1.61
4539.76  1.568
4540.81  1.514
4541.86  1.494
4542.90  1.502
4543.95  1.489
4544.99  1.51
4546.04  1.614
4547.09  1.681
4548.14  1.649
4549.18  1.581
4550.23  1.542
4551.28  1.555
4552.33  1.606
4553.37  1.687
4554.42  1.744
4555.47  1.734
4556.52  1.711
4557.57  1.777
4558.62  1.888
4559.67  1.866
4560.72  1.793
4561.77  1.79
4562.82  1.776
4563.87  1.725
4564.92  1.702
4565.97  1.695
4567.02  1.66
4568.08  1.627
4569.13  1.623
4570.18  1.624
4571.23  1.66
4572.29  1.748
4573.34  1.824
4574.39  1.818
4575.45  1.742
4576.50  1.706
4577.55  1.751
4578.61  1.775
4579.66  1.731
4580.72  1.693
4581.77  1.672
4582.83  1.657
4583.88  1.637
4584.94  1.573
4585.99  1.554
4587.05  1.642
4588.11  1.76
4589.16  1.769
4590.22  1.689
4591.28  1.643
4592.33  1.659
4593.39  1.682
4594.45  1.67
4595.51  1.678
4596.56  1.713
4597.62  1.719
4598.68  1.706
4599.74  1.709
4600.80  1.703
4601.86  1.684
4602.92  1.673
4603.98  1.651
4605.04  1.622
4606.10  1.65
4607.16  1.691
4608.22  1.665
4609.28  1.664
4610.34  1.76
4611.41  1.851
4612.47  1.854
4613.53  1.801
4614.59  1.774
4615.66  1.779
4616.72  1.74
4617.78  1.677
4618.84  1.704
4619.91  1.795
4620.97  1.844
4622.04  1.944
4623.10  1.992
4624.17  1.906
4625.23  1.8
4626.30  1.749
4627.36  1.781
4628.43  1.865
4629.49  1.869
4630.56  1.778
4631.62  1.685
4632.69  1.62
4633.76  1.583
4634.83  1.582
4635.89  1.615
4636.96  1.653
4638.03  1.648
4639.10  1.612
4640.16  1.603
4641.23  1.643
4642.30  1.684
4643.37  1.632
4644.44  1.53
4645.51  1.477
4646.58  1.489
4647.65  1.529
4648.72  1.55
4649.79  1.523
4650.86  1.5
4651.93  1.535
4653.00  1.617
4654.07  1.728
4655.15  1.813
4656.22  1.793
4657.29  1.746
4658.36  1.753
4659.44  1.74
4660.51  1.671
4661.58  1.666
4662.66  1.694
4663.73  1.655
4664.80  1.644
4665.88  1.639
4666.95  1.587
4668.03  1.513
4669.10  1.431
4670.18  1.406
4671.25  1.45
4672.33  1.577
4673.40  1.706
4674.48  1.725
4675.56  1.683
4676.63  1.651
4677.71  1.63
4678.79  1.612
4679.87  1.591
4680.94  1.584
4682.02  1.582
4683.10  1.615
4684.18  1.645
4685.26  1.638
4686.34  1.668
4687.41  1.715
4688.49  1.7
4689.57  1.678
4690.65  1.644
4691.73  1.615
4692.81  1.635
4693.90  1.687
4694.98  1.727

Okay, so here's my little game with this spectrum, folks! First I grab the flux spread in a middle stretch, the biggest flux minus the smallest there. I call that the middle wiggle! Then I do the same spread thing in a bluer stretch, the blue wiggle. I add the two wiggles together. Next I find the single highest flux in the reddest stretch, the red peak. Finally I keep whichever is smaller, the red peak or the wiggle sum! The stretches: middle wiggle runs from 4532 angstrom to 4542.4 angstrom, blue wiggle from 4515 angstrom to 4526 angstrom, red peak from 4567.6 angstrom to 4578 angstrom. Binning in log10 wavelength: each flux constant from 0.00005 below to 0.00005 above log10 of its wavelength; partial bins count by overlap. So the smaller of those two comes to 0.64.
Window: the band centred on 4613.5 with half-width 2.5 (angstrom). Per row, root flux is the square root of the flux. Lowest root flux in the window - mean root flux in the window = -0.014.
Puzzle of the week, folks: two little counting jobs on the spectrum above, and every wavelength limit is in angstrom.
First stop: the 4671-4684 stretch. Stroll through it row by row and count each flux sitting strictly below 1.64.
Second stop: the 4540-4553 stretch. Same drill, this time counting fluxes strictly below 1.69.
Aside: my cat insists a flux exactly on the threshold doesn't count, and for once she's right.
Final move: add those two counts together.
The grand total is 20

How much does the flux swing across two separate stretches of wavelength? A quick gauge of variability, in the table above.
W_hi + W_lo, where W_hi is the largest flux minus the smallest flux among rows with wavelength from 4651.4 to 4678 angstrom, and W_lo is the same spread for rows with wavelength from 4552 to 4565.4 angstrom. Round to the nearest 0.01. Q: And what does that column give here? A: 0.69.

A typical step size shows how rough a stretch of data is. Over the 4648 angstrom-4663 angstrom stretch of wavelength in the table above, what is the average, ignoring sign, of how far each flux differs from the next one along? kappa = 0.042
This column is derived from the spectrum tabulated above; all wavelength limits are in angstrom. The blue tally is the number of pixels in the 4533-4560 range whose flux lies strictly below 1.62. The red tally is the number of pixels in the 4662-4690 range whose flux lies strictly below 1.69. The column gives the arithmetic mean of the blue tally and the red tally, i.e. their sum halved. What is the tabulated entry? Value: 19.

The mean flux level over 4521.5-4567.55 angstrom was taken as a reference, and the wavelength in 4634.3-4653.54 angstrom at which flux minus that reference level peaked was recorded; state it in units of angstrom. 4642.30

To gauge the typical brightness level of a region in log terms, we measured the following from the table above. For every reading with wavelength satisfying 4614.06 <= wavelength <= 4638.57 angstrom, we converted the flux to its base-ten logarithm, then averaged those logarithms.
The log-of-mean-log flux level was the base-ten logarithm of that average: -0.613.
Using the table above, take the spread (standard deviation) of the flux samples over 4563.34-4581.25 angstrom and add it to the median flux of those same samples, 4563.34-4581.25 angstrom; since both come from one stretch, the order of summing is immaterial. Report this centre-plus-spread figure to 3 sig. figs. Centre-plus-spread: 1.77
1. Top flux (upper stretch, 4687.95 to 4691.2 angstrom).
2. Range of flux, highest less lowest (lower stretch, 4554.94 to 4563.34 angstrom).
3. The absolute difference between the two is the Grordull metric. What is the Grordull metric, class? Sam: 1.52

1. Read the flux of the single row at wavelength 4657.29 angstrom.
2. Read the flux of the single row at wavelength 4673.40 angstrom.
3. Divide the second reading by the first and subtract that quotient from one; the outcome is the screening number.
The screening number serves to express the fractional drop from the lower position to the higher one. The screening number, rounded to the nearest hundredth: 0.02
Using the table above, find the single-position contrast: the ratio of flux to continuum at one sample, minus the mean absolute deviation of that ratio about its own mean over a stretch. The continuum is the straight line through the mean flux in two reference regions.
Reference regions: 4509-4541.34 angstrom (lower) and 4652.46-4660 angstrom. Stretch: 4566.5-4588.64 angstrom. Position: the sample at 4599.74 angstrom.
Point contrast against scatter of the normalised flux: 0.99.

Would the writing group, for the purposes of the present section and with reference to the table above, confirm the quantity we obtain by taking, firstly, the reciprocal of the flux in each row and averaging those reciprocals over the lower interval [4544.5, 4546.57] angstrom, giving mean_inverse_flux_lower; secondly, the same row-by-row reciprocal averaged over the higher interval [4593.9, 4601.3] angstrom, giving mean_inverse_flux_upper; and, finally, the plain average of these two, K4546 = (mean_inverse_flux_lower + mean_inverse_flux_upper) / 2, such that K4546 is 0.61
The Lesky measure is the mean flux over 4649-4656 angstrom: 1.62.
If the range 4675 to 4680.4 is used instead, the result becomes 1.63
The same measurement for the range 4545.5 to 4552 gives 1.60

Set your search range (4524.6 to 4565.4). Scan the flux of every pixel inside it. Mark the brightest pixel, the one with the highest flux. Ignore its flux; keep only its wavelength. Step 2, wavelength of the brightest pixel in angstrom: 4558.62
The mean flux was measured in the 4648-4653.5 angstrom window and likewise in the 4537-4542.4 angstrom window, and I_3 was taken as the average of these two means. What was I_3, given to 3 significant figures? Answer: 1.55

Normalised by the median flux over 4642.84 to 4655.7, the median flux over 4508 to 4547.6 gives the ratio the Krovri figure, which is 1.04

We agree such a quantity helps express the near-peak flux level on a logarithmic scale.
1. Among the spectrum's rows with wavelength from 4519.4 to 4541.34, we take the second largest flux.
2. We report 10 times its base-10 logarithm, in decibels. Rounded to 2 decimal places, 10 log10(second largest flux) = 2.33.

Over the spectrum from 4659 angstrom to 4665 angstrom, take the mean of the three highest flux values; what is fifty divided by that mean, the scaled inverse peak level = 29.4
